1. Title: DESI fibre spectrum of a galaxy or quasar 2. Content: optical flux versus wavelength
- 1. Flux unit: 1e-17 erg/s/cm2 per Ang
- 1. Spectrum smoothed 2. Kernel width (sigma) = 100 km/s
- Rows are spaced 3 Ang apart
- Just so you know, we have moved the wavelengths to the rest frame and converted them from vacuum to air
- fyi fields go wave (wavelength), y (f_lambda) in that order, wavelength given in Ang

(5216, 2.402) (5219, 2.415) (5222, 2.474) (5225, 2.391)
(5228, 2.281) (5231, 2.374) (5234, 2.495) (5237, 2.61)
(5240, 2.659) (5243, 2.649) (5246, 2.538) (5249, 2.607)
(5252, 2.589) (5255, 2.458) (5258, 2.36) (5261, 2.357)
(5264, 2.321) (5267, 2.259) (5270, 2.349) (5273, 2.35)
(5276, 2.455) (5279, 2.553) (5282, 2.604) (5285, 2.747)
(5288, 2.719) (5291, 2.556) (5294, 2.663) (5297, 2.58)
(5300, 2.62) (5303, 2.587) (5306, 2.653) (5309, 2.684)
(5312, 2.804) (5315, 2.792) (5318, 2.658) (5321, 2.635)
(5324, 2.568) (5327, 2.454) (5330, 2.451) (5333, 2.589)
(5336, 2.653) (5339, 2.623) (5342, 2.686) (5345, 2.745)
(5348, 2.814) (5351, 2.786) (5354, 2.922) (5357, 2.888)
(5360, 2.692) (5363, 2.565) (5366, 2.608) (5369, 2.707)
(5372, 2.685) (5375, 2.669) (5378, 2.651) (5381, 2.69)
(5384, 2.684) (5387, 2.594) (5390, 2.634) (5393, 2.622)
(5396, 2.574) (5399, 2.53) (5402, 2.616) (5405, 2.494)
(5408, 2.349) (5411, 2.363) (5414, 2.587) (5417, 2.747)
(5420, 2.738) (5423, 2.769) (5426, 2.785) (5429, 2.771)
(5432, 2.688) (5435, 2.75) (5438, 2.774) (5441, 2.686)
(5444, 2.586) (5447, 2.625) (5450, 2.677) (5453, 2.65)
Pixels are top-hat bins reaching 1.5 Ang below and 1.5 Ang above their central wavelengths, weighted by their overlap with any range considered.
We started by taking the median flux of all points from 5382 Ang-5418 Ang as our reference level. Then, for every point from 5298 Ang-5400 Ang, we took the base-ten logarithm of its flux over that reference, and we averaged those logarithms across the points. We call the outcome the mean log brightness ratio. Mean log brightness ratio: 0.012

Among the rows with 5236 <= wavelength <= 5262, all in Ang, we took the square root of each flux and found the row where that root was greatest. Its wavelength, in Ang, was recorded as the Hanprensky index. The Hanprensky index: 5240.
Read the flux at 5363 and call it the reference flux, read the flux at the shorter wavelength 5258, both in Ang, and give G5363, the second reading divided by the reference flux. 0.92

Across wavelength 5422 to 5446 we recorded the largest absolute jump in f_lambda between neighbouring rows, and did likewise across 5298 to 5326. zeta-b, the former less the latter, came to -0.034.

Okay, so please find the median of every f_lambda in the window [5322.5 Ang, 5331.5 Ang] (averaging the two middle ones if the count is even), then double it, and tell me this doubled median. 4.91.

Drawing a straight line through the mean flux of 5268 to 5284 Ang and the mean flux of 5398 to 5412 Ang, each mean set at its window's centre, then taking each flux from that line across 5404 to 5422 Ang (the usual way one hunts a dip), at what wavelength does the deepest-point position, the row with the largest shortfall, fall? 5408 Ang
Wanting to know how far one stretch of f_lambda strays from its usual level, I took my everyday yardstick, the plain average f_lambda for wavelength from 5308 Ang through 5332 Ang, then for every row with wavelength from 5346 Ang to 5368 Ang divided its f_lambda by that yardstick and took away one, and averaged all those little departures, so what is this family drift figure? 0.047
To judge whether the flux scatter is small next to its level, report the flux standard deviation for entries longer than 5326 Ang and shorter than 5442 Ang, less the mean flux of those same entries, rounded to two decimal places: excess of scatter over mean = -2.53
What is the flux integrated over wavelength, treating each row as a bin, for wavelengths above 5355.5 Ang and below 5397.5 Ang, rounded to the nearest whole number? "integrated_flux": 112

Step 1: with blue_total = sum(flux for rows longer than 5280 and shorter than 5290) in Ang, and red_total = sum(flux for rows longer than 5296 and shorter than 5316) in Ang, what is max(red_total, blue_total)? 18.7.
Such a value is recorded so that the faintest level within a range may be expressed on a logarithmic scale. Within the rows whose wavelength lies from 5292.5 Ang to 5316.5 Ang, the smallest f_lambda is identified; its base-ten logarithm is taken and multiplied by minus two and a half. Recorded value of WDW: -1.03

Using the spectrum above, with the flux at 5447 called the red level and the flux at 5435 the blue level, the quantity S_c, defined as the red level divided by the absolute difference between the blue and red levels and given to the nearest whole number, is 21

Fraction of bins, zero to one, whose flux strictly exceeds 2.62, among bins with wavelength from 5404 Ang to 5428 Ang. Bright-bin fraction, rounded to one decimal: 0.5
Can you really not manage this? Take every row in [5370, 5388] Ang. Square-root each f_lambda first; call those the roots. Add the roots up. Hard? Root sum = 9.79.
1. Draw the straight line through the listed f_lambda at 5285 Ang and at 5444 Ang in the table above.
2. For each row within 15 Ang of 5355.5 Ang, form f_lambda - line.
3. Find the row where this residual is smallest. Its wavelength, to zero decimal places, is 5363 Ang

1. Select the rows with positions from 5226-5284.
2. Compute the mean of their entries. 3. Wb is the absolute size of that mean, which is 2.47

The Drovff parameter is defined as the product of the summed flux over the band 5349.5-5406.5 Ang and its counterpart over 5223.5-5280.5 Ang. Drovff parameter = 2361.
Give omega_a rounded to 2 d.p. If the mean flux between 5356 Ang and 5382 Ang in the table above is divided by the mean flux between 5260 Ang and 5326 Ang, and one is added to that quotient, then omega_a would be 2.04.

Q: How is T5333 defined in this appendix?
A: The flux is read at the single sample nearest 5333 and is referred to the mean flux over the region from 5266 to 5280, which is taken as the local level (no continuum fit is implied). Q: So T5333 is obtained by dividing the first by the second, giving 1.08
